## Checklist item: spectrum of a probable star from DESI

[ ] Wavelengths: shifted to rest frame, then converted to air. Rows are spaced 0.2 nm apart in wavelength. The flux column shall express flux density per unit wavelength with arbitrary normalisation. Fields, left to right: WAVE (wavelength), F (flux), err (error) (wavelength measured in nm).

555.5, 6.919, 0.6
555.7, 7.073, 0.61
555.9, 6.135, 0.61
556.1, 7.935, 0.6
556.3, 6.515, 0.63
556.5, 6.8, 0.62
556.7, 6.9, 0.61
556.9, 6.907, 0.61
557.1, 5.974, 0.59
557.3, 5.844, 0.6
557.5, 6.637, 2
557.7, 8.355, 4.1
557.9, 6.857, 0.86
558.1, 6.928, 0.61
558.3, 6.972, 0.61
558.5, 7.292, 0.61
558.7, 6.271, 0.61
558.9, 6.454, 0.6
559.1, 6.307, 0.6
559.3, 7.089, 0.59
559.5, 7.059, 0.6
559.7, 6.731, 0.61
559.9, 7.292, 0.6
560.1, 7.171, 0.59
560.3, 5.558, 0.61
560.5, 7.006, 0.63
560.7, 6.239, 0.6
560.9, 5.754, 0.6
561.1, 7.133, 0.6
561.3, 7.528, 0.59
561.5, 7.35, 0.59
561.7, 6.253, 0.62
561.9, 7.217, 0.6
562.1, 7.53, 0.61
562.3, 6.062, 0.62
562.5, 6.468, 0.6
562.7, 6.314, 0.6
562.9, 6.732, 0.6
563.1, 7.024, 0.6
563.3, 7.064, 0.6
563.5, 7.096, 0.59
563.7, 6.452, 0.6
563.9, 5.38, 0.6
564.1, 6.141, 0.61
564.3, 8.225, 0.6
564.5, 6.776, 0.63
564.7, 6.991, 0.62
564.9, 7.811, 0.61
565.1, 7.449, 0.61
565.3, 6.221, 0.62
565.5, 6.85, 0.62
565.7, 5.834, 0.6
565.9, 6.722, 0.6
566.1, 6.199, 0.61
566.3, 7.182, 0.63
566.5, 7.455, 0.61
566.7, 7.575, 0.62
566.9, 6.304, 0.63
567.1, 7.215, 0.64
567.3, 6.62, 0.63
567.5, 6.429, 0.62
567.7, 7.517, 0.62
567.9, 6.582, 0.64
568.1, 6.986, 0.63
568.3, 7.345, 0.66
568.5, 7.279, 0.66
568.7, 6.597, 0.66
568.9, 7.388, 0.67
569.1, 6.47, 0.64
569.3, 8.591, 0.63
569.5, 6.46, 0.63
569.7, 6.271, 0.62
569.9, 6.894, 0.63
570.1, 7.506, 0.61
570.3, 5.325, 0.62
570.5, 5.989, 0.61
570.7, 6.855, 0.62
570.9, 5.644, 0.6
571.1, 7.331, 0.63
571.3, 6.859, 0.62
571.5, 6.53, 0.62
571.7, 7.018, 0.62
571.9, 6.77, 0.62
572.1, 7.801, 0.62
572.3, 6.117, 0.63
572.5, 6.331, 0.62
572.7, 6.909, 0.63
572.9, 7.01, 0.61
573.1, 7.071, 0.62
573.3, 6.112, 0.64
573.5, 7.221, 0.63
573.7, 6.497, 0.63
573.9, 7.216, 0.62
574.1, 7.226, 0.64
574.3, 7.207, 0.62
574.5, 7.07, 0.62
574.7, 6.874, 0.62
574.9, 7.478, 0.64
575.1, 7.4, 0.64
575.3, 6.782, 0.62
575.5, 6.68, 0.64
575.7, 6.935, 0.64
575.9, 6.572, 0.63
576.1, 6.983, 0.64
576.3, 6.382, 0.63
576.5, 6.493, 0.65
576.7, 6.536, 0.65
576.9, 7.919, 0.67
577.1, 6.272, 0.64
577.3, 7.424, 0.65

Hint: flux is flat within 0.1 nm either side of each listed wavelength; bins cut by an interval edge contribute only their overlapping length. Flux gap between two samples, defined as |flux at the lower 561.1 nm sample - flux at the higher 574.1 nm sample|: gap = 0.1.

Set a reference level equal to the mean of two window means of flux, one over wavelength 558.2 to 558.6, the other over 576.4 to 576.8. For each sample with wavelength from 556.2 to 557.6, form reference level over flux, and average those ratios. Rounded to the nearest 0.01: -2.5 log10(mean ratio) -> -0.06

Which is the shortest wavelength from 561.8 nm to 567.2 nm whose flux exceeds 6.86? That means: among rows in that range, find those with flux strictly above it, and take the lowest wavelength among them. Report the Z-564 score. 561.9 nm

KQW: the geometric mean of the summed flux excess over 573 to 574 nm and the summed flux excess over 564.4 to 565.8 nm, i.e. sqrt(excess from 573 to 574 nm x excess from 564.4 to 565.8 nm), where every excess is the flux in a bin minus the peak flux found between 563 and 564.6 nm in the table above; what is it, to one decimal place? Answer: 8.2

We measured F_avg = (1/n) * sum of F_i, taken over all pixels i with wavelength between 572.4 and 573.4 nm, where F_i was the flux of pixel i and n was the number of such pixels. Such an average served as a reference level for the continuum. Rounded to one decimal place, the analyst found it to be 6.7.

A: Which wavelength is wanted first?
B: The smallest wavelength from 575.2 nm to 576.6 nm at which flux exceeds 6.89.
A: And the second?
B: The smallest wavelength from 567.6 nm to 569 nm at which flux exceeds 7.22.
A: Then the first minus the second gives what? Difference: 8.00 nm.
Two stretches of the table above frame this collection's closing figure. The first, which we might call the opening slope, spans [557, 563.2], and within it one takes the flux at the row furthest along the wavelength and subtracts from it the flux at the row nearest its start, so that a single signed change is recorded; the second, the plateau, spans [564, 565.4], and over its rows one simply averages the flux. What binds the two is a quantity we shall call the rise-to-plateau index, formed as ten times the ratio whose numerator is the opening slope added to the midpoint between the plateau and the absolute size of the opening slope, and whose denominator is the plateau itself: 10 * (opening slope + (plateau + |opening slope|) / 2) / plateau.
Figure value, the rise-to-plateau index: 7.2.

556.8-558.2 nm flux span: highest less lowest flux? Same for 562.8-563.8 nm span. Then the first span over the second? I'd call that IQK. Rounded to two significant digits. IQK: 3.9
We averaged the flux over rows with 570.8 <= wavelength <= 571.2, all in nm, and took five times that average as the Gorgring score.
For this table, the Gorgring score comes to 32.4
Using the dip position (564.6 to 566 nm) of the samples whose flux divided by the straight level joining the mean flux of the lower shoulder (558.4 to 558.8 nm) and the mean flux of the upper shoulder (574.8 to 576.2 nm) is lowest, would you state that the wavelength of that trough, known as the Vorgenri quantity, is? 565.7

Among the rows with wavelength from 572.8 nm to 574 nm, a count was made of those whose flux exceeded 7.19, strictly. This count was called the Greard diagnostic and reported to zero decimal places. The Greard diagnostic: 2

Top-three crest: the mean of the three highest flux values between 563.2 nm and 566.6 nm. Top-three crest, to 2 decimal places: 7.83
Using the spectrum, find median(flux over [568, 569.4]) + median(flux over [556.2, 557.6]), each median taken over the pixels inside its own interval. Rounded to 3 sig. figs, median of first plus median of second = 13.9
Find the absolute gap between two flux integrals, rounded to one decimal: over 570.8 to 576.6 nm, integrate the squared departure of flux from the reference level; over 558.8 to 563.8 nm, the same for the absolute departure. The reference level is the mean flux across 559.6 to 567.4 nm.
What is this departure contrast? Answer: 1.1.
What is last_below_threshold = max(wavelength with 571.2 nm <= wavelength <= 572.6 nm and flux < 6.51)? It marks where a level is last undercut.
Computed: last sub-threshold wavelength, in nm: 572.5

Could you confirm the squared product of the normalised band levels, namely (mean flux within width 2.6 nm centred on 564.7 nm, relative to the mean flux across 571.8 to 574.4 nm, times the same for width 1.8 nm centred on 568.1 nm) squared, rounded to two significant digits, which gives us 0.99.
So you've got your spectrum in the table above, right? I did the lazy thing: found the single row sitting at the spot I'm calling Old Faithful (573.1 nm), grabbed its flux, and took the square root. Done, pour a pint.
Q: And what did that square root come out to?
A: 2.66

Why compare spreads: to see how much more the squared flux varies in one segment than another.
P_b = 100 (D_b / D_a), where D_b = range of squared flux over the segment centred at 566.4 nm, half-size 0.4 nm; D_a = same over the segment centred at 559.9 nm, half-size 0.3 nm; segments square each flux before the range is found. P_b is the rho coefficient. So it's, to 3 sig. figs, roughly 241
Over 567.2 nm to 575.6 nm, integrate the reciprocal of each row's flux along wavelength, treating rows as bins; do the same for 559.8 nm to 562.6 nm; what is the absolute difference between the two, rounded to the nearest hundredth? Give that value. 0.81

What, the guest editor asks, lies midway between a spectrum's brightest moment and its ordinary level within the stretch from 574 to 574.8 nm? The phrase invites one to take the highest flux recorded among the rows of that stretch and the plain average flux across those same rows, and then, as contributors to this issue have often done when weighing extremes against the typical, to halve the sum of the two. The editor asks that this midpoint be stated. 7.2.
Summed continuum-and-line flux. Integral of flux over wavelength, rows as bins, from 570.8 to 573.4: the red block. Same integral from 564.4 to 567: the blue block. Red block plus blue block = 35.4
